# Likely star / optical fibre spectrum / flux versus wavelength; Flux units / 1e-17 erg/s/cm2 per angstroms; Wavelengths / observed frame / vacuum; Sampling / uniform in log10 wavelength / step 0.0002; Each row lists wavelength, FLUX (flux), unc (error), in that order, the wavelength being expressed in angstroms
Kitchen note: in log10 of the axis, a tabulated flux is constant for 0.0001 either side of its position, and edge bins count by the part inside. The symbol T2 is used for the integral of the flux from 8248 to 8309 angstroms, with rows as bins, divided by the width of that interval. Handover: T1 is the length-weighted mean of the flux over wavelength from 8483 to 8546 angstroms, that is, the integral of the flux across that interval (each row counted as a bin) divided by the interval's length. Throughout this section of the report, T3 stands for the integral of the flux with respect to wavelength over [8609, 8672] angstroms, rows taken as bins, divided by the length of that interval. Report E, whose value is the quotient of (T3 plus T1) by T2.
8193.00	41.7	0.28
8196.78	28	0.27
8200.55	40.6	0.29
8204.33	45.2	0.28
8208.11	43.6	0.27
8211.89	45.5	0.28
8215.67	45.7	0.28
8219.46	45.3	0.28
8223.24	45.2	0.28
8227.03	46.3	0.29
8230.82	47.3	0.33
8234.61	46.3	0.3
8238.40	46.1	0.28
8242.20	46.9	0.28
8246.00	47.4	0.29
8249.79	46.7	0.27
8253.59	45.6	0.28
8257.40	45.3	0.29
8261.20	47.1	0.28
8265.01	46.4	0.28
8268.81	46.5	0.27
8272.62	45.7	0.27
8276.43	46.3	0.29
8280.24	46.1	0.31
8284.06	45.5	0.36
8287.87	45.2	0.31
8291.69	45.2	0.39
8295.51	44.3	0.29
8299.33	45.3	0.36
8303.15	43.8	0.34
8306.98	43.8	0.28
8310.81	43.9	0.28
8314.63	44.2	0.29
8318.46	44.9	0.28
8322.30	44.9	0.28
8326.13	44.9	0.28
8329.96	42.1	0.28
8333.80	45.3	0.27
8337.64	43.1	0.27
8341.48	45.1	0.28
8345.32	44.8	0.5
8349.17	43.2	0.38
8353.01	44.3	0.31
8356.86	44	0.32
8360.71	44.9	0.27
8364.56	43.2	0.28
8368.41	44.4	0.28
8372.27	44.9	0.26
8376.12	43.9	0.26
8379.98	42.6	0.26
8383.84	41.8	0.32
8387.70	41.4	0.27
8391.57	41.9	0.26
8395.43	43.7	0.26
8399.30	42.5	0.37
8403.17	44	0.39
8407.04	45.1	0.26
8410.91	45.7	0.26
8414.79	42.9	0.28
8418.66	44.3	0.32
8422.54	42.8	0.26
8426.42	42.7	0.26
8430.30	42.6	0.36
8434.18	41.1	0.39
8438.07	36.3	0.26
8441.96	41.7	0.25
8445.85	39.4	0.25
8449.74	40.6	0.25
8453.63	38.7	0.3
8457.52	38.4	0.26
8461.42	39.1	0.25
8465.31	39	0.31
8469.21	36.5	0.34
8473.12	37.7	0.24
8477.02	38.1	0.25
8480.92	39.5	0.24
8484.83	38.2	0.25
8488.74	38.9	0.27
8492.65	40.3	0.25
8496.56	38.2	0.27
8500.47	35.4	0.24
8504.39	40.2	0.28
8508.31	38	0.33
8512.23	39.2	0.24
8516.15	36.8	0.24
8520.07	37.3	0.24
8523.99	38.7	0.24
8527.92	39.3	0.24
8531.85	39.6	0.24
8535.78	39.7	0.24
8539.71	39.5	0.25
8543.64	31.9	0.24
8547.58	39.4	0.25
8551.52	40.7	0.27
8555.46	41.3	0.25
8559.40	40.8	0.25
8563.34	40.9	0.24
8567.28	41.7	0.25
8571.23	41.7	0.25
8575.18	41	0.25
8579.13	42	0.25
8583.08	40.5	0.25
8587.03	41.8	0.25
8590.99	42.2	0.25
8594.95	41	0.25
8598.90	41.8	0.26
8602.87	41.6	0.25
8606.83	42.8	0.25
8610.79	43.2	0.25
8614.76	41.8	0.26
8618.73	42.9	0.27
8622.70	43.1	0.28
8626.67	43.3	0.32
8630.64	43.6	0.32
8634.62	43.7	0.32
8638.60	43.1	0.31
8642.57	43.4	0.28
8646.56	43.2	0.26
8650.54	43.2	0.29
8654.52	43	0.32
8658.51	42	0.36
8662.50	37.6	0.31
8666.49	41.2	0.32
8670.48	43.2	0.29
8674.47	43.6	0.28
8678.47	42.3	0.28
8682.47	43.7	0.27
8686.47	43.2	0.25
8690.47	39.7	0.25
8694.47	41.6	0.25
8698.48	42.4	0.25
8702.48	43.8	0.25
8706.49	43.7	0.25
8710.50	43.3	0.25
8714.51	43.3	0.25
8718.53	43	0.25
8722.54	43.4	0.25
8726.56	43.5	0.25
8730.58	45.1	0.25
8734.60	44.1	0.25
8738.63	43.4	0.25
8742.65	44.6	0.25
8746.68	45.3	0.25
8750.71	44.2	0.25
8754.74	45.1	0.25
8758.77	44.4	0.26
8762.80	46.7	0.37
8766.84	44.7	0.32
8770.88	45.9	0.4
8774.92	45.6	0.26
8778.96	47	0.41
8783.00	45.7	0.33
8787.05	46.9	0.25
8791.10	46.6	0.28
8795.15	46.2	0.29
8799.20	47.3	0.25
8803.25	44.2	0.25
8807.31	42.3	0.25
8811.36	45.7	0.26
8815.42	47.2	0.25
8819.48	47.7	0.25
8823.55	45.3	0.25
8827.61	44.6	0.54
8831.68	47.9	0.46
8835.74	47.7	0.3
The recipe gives 1.77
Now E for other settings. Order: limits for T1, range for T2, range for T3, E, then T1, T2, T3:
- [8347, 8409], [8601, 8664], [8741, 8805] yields 2.09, 43.5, 43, 45.7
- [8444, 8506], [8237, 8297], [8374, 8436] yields 1.78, 38.6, 46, 43.1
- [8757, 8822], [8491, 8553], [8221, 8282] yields 2.40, 45.9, 38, 46.3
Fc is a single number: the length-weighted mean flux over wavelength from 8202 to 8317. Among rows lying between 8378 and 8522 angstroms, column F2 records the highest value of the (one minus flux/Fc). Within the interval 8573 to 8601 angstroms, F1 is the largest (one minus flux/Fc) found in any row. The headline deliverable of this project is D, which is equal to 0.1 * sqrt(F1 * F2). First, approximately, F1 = 0.11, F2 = 0.22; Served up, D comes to 0.016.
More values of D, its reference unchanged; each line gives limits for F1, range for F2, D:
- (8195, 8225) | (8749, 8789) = 0.011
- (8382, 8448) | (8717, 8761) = 0.011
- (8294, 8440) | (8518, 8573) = 0.025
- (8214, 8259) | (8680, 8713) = 0.003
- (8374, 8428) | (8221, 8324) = 0.006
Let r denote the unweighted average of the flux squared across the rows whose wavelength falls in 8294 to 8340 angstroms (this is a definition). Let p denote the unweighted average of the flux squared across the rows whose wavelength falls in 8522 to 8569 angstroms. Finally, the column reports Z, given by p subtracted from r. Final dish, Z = 392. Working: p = 1563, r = 1955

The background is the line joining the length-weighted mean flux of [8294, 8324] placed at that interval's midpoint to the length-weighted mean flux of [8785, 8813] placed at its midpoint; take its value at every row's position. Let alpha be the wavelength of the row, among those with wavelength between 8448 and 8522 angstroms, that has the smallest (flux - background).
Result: 8500.47 angstroms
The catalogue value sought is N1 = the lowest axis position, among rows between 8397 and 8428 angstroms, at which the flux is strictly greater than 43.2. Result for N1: 8403.17 angstroms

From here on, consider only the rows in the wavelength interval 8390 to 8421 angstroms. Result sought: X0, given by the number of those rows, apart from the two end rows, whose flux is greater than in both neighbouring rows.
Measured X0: 2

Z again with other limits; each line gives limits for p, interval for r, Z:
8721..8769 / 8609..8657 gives -125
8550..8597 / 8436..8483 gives -202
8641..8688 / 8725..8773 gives 197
